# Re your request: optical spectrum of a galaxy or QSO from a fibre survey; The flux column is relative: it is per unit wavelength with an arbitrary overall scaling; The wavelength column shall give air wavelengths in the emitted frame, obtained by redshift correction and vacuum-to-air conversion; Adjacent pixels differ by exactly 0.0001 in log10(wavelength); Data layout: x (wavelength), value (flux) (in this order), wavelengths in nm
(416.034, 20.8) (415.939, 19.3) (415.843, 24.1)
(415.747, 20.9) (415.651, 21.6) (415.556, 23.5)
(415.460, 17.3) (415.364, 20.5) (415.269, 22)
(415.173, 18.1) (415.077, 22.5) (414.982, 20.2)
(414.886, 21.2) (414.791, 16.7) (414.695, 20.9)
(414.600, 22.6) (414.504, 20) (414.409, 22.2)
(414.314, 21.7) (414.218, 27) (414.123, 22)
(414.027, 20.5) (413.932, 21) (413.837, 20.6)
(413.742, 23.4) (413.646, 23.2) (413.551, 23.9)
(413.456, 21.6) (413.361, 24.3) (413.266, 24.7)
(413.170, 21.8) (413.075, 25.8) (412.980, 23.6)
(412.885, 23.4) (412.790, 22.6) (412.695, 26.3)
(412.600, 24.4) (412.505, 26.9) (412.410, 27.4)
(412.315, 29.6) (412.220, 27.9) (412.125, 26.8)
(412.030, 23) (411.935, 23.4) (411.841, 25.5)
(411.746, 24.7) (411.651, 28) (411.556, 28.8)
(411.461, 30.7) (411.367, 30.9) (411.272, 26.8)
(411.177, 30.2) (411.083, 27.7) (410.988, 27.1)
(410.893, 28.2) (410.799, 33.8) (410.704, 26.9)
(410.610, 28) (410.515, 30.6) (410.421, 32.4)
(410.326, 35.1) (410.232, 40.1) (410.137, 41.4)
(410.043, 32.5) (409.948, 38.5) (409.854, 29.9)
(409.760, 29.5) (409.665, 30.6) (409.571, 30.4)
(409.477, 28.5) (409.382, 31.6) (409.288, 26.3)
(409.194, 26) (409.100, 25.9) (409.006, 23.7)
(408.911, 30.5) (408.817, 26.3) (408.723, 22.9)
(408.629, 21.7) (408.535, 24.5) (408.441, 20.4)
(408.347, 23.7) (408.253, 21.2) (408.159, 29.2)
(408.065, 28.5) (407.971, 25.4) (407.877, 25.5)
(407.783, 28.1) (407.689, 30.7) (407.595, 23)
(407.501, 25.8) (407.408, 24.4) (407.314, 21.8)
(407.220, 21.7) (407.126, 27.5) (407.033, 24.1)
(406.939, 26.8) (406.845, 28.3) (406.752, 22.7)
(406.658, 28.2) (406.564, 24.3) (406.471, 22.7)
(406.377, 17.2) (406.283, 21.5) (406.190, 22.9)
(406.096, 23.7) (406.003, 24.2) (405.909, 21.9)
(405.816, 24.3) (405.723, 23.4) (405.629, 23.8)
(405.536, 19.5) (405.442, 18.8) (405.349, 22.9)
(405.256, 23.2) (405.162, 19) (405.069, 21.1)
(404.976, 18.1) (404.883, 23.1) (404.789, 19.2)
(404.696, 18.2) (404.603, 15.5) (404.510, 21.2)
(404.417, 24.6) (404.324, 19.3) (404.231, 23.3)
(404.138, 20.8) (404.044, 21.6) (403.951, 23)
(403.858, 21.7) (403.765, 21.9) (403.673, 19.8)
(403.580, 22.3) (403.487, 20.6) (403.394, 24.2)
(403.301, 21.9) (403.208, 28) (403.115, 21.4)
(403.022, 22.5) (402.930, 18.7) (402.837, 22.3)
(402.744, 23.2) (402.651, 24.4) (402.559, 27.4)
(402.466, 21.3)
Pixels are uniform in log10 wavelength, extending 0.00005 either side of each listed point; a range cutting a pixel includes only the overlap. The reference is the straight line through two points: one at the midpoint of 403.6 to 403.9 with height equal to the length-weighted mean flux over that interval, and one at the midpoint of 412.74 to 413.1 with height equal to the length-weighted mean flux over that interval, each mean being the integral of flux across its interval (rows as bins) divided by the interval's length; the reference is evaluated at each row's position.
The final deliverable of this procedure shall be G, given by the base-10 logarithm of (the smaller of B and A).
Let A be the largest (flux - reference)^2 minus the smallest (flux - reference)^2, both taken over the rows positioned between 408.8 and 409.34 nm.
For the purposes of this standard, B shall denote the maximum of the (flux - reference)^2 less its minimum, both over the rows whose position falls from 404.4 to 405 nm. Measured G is 1.56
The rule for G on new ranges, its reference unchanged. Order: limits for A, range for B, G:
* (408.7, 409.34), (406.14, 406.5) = 1.36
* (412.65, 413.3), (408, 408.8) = 0.83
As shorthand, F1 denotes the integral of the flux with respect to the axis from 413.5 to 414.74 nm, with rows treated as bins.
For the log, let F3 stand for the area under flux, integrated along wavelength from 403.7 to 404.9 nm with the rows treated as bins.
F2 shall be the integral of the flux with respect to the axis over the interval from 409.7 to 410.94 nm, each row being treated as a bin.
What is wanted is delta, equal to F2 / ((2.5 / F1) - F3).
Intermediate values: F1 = 28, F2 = 40.7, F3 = 25.2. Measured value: -1.62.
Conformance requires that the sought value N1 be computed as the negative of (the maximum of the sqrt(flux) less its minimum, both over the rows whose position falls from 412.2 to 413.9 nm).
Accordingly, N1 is -0.90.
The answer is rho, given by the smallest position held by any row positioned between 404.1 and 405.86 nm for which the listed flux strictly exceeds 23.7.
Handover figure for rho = 404.417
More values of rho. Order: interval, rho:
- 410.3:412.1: 410.326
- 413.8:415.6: 414.218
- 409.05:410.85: 409.100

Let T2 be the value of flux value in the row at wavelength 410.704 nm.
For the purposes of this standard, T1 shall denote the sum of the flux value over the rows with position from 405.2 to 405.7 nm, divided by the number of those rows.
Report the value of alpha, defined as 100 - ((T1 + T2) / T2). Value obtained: 98.2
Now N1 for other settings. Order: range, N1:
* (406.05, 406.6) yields -0.78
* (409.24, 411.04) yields -1.31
